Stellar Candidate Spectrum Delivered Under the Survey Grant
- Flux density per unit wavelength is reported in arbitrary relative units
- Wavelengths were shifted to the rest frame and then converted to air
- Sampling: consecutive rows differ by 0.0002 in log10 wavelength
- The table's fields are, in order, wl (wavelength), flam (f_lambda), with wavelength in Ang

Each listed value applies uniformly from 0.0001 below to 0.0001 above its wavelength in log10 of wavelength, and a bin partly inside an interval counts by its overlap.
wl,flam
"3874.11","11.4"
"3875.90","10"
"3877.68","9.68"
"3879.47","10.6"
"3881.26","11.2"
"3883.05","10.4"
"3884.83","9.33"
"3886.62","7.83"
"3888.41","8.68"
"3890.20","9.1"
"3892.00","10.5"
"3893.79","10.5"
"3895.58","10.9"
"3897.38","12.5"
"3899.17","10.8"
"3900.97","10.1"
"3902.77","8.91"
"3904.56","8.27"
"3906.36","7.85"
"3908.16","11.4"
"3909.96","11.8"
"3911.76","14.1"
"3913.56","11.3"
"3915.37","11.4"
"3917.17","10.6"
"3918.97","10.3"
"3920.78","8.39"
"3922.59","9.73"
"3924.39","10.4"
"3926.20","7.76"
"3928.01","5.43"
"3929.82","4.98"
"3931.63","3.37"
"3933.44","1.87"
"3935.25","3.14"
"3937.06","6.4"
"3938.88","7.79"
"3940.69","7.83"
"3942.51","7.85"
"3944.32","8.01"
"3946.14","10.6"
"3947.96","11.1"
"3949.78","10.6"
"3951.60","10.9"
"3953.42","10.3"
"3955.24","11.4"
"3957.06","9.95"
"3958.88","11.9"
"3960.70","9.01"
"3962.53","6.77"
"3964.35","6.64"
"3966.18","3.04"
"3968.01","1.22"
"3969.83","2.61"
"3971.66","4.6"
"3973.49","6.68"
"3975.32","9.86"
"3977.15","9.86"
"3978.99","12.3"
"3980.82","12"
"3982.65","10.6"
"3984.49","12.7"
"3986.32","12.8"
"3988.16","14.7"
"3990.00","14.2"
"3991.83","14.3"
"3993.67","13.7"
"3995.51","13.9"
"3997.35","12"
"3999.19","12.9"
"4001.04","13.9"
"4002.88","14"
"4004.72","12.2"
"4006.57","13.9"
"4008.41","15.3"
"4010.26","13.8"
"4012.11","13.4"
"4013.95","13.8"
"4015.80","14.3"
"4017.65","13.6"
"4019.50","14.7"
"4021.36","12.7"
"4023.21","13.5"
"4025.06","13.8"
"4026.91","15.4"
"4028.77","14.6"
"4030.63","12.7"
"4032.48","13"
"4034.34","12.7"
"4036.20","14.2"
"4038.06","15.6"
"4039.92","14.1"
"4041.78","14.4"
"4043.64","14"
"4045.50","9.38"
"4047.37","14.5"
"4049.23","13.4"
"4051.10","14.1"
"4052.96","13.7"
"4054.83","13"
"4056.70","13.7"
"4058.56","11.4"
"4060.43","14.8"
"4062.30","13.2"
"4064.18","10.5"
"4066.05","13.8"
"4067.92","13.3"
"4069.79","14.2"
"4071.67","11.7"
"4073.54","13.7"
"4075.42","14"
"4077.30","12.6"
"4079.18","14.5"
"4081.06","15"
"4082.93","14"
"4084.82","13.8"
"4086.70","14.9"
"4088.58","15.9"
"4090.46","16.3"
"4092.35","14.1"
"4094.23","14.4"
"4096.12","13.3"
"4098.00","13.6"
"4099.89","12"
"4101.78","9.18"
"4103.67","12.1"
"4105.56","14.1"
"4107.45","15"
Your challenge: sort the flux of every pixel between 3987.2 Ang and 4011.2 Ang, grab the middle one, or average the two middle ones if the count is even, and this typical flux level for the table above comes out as 13.9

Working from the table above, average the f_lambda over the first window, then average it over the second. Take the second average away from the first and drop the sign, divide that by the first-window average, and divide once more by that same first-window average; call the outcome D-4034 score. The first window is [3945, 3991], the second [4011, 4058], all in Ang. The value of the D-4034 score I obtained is 0.047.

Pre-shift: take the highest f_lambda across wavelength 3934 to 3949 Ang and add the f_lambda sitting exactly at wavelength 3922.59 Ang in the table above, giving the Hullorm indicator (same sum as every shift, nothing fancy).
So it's 21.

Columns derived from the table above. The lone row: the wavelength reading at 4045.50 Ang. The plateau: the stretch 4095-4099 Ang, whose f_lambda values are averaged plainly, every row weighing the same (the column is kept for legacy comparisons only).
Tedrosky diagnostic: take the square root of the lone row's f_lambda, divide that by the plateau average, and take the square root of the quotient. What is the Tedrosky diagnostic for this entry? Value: 0.477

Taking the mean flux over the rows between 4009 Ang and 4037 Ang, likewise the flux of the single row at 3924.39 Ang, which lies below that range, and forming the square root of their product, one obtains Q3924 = 12.0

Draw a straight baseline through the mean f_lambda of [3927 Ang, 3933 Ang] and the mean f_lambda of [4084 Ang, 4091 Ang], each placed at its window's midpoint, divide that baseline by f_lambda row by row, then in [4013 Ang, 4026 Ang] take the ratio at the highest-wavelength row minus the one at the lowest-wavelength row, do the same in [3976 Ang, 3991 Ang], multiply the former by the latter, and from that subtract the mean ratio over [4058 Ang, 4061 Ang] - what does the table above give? -1.04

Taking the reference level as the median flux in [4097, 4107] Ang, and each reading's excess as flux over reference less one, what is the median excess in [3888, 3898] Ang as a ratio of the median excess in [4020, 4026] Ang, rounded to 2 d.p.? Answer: -1.14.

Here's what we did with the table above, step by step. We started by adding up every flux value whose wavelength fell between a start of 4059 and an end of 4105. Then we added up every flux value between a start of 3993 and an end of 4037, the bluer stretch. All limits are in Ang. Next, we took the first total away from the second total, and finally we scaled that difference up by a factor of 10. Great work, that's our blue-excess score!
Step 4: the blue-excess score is 31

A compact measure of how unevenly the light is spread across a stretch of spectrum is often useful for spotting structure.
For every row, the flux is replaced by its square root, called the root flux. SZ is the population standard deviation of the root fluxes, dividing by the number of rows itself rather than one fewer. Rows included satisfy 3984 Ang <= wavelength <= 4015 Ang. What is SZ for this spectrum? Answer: 0.11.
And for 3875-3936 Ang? 0.51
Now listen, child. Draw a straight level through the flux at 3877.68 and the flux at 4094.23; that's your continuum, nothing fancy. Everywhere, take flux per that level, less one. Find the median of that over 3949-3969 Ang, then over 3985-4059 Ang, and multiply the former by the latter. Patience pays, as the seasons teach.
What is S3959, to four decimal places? -0.0089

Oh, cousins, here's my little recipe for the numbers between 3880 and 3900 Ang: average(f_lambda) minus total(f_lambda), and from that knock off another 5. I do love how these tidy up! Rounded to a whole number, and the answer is -107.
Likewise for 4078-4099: -150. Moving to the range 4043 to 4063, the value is -137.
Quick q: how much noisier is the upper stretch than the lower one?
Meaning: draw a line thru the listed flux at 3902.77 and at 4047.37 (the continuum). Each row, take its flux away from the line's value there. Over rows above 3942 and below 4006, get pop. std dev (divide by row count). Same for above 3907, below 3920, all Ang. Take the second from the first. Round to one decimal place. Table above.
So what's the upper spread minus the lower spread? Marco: 1.9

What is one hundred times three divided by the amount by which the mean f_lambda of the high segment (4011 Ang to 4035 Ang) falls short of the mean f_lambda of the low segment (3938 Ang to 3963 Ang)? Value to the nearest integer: -73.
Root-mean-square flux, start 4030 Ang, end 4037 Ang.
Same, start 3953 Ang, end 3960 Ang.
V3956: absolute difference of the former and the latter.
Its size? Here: 2.2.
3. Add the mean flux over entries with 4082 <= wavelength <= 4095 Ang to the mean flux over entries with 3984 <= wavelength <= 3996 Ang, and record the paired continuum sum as 29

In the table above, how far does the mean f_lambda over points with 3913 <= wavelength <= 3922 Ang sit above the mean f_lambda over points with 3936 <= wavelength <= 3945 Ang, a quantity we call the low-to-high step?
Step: 3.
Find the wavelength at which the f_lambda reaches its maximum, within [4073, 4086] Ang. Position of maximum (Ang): 4081.06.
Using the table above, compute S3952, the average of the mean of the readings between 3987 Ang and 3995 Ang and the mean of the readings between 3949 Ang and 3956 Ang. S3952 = 12.5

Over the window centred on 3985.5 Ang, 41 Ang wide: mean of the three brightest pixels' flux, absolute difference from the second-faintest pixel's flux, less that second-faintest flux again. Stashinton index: 9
